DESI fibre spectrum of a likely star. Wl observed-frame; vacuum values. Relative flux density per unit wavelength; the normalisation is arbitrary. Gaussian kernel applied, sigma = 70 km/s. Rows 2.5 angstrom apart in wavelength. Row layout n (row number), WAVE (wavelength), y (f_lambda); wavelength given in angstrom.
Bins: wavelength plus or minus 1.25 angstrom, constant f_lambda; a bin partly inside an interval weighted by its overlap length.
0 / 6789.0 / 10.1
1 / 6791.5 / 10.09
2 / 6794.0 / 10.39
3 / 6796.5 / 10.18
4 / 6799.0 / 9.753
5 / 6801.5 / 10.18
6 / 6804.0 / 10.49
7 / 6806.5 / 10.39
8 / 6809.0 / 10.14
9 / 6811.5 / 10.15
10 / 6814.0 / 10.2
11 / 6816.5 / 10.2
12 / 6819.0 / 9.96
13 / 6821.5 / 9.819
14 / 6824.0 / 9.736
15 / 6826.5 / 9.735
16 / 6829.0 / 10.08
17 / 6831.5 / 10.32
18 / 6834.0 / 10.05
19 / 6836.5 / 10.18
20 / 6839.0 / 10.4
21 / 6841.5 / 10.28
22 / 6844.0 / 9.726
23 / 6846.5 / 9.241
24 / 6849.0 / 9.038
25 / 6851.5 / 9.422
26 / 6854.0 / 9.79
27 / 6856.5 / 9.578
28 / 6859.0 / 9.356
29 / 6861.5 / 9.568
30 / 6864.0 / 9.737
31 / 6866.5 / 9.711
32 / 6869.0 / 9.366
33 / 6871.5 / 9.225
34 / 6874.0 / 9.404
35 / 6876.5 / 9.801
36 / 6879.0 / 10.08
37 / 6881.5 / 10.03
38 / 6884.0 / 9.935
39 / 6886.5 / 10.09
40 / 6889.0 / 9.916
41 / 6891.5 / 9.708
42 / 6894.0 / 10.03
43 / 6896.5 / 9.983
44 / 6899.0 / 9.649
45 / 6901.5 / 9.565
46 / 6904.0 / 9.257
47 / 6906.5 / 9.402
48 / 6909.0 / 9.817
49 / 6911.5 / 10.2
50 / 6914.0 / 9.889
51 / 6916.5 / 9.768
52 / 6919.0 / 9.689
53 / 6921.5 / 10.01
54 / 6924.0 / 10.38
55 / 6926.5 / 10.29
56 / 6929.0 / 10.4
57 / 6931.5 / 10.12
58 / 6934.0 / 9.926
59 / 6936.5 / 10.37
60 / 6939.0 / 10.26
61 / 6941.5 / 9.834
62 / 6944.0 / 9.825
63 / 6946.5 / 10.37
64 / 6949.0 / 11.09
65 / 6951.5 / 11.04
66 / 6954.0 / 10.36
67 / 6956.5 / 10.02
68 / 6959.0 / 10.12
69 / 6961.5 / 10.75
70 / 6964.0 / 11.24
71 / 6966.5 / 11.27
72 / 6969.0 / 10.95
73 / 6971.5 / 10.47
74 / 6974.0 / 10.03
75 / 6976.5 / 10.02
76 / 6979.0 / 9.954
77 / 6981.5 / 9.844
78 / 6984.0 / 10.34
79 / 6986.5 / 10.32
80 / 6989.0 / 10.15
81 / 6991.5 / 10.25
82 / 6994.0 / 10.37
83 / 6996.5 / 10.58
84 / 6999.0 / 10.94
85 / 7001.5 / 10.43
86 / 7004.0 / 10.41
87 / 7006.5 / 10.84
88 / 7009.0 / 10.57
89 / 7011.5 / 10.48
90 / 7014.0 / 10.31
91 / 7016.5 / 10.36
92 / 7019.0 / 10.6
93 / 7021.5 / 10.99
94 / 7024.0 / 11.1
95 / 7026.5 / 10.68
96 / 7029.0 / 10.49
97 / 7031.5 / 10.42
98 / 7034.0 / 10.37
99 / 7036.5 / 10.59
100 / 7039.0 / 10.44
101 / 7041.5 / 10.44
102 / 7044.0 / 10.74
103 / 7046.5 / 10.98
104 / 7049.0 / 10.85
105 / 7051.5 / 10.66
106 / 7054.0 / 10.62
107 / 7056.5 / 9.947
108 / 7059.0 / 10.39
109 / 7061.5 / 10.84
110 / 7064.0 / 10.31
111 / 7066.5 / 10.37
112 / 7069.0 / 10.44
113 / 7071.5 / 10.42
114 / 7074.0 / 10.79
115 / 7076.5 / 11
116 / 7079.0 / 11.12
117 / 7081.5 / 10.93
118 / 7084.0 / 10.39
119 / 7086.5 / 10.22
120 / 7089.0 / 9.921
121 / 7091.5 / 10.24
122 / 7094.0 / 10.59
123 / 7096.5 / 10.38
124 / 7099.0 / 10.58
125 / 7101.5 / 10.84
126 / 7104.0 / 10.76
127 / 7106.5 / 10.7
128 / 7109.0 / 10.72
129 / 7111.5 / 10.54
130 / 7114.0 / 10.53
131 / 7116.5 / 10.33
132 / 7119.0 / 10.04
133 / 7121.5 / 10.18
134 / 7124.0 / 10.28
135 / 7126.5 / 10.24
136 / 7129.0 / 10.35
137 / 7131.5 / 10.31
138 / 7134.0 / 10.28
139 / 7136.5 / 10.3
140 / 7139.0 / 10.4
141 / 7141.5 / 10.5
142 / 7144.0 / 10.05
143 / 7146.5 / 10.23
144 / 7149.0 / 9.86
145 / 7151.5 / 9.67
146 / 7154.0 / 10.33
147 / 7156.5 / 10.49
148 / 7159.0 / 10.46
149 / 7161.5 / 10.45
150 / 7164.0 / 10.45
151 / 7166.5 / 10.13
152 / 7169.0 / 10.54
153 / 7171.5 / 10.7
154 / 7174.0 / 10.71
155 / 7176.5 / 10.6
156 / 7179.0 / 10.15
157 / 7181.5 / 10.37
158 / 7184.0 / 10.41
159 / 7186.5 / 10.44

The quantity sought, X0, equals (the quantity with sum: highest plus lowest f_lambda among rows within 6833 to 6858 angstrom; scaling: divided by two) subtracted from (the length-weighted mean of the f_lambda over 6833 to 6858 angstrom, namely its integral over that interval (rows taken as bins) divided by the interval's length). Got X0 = 0.04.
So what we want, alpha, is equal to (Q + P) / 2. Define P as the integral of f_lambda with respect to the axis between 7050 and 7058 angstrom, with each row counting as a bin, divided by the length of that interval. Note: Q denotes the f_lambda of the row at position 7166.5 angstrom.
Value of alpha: 10.3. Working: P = 10.4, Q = 10.13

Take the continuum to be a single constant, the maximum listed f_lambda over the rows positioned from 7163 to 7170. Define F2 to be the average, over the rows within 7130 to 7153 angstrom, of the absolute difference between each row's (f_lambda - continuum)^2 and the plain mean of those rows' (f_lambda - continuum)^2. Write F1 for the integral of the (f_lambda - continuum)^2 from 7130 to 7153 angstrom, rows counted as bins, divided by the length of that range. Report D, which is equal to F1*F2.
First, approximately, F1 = 0.19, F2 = 0.19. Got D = 0.04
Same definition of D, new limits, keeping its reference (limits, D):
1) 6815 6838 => 0.06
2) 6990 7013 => 0.00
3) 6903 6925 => 0.25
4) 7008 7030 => 0.01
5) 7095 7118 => 0.00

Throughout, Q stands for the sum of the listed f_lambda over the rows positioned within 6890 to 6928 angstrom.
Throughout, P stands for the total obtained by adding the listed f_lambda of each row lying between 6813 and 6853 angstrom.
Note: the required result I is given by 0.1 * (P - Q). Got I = 1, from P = 158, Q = 148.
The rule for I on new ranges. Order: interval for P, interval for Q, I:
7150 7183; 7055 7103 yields -6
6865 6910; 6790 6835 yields -1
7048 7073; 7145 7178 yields -3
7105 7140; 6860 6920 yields -9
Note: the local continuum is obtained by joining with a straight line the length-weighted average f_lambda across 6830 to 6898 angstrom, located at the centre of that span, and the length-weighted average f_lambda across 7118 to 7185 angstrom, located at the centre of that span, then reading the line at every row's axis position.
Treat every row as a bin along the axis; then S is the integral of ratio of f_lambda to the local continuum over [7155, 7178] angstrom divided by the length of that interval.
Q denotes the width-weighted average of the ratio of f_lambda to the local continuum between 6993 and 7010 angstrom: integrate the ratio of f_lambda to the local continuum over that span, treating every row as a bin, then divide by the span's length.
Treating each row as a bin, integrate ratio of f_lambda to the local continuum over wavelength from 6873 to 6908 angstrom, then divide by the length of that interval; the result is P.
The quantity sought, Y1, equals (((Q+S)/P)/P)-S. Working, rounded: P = 1.00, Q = 1.06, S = 1.015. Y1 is 1.08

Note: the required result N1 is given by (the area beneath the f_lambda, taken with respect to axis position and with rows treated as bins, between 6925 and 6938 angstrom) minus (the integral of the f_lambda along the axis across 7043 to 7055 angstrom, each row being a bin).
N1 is 4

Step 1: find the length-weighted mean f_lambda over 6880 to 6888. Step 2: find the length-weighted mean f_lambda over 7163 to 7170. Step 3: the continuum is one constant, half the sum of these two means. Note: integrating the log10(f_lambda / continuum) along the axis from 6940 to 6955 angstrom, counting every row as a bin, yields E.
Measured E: 0.14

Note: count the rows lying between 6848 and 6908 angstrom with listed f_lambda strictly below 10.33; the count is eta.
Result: 24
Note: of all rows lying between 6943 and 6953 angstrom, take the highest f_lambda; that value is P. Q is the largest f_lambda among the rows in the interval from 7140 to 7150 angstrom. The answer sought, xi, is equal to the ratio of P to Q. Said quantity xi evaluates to 1.06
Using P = 11.09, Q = 10.5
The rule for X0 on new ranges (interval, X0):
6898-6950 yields -0.17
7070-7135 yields -0.03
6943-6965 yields 0.00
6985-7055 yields -0.06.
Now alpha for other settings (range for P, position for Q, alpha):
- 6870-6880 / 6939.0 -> 9.9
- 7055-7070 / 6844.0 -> 10.1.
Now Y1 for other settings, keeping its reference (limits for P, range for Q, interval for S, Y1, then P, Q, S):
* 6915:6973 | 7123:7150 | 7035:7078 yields 0.83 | 1.04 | 1.00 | 1.044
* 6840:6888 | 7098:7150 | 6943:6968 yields 1.06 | 0.99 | 1.01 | 1.067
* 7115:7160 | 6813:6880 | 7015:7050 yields 1.02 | 1.00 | 1.00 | 1.055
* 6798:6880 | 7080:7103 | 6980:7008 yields 0.97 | 1.01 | 1.03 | 1.038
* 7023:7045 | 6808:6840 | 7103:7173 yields 0.86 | 1.05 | 1.04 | 1.006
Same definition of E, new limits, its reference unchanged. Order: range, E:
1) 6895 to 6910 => -0.38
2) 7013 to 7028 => 0.30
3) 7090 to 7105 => 0.22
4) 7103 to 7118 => 0.25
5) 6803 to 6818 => 0.04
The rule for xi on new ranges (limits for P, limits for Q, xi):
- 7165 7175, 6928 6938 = 1.03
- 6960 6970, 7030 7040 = 1.06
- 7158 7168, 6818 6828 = 1.05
